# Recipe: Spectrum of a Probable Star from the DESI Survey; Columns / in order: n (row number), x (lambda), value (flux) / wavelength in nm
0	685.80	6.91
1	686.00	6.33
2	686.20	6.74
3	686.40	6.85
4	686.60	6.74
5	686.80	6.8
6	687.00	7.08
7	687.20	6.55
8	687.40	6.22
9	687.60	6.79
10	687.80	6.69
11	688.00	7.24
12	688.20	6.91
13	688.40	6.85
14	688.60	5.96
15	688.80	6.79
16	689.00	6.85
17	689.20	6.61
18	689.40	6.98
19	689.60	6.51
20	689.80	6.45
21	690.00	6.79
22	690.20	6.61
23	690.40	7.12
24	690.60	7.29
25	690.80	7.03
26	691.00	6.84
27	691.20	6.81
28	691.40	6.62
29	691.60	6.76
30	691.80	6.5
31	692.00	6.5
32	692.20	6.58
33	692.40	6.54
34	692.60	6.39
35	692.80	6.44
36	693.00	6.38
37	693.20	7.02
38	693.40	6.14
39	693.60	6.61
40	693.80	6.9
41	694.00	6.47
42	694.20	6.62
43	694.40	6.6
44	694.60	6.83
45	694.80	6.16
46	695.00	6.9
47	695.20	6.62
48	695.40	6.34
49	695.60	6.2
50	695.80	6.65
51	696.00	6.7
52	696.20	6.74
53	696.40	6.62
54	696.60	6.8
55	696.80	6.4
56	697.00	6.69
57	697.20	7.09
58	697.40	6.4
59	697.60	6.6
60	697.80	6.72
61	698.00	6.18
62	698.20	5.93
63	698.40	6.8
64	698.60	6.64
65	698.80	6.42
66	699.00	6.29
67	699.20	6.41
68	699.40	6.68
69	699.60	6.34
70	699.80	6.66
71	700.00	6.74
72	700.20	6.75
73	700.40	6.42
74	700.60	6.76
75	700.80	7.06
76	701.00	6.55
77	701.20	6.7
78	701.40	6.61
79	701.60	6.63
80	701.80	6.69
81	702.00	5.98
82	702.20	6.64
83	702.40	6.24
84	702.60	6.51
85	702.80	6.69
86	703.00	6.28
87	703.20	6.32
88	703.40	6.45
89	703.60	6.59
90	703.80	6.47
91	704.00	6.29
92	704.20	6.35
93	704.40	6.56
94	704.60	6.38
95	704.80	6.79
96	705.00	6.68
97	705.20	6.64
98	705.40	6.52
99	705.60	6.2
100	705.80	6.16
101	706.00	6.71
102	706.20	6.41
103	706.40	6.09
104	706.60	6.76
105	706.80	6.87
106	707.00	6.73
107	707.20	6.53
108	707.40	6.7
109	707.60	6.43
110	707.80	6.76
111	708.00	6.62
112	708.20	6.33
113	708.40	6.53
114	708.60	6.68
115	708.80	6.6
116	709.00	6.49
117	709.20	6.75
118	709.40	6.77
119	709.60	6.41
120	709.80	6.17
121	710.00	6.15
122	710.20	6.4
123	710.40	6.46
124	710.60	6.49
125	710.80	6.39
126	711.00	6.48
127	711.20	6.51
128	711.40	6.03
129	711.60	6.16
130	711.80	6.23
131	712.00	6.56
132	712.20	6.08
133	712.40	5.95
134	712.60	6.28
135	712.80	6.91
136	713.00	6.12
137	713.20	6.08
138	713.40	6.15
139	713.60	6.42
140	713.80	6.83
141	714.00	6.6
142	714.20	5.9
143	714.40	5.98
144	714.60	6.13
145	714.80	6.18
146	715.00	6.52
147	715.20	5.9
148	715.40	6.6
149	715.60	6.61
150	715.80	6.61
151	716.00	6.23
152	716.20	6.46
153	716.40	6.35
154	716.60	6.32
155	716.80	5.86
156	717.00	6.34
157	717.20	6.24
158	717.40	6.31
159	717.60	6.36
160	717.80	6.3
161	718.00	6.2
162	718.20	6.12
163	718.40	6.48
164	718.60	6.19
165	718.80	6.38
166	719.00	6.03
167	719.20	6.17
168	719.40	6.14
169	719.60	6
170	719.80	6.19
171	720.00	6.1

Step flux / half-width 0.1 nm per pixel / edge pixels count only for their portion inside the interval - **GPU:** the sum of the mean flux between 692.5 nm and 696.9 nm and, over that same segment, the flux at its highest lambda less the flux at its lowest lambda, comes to 6.58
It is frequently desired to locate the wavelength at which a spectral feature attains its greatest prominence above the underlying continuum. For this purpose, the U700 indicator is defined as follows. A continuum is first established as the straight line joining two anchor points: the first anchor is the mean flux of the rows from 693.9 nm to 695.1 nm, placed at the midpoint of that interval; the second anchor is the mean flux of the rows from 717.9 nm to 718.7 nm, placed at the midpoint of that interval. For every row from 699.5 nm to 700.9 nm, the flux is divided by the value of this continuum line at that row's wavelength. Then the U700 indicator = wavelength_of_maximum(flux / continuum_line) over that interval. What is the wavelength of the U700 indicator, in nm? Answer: 700.80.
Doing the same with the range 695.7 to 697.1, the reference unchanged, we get 696.60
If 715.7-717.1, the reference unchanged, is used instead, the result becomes 715.80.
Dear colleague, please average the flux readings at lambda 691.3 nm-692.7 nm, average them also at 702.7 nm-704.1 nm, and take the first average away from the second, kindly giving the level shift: -0.11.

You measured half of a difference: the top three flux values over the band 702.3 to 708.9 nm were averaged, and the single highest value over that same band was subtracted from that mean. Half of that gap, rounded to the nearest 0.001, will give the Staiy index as -0.032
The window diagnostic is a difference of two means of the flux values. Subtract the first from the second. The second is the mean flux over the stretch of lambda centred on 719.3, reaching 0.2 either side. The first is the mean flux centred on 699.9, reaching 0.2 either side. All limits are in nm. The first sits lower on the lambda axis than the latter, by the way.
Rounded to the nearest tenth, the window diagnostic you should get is -0.5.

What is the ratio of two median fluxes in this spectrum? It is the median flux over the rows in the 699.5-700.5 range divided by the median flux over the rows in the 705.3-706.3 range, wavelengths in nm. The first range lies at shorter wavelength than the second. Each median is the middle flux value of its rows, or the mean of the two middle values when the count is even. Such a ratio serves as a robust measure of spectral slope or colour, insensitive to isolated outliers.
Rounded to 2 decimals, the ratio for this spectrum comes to 1.04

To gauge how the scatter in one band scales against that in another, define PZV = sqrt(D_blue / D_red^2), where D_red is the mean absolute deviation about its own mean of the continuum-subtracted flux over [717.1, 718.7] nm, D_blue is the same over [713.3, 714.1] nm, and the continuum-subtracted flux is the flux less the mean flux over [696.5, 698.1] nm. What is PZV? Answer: 5.3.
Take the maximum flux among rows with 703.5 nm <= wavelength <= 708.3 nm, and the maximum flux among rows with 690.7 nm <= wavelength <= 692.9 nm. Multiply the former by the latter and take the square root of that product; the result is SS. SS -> 6.95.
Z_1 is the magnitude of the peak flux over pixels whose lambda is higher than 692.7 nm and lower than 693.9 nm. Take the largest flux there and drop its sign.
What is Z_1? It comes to 7.02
